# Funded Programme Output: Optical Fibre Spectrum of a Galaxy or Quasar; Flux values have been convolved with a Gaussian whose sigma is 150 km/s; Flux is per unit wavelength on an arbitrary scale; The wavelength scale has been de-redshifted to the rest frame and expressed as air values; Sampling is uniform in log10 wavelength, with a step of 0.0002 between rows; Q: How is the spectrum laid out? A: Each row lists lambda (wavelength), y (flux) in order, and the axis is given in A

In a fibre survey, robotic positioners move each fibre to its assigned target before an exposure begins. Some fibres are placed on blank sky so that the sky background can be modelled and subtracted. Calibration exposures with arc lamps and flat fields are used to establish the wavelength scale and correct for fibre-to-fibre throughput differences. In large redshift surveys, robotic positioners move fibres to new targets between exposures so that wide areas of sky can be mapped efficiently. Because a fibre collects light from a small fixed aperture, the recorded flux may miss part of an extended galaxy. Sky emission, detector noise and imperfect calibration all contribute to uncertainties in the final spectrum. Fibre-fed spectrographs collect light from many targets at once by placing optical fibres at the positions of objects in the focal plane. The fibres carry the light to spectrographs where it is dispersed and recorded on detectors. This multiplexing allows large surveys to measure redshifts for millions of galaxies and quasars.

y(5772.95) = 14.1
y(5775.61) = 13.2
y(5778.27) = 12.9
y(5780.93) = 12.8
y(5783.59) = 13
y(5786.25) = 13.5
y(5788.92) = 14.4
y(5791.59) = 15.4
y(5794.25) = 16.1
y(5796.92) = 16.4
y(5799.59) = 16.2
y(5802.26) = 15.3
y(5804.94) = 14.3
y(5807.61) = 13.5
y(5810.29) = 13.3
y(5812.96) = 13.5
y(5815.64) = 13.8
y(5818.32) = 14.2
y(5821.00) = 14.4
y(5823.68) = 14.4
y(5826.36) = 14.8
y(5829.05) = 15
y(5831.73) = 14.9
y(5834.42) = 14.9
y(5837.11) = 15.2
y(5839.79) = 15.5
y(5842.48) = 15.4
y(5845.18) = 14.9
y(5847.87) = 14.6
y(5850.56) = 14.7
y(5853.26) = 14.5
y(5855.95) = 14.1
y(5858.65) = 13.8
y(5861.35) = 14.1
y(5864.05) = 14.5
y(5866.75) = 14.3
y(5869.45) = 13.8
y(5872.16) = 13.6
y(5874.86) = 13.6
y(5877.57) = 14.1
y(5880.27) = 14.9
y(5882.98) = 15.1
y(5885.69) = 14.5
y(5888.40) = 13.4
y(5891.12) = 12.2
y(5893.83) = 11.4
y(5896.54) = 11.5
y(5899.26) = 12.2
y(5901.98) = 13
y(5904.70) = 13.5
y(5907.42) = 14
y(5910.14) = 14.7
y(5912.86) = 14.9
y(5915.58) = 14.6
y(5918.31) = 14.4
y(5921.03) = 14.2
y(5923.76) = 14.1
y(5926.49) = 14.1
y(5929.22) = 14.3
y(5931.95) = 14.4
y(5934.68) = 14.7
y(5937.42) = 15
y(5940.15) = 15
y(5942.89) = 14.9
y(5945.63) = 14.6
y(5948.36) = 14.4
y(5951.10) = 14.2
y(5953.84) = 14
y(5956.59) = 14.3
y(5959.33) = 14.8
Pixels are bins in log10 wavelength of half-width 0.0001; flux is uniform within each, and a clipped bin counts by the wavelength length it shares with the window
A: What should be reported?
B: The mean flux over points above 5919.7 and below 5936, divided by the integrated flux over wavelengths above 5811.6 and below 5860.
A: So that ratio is 0.020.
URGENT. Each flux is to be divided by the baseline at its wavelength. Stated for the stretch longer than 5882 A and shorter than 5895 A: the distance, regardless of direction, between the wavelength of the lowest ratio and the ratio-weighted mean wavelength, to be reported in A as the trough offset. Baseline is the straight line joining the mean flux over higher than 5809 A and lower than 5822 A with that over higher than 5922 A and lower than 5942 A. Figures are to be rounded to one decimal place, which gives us 5.8 A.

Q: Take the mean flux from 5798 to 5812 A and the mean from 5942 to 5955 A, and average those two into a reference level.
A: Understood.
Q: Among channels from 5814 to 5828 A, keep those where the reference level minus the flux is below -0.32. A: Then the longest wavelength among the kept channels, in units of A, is 5826.36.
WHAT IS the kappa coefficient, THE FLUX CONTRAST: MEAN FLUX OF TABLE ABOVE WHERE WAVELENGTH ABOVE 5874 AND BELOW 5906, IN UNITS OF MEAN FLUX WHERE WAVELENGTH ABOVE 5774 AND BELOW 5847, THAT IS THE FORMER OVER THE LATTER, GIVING 0.92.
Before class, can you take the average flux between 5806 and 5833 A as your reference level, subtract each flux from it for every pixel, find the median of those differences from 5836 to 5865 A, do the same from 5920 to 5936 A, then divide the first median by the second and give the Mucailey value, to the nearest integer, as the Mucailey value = 6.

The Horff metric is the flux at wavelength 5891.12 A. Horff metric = 12.2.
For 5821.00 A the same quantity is 14.4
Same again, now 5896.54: 11.5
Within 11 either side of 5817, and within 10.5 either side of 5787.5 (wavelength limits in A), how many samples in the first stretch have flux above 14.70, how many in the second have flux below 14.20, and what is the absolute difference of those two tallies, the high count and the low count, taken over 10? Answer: 0.30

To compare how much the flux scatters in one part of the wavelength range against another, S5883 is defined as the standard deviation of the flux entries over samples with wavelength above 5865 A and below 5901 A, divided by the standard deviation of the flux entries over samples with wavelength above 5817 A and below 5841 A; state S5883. 3.0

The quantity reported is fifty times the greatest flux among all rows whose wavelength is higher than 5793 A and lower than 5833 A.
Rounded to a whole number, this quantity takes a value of 820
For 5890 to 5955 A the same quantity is 750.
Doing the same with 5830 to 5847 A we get 775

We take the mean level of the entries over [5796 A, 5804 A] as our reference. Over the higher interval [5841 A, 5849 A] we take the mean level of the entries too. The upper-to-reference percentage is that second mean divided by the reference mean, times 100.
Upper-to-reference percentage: 94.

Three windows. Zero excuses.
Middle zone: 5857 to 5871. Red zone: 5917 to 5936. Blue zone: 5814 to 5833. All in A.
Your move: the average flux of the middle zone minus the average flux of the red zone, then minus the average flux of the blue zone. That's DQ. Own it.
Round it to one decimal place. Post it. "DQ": -14.7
